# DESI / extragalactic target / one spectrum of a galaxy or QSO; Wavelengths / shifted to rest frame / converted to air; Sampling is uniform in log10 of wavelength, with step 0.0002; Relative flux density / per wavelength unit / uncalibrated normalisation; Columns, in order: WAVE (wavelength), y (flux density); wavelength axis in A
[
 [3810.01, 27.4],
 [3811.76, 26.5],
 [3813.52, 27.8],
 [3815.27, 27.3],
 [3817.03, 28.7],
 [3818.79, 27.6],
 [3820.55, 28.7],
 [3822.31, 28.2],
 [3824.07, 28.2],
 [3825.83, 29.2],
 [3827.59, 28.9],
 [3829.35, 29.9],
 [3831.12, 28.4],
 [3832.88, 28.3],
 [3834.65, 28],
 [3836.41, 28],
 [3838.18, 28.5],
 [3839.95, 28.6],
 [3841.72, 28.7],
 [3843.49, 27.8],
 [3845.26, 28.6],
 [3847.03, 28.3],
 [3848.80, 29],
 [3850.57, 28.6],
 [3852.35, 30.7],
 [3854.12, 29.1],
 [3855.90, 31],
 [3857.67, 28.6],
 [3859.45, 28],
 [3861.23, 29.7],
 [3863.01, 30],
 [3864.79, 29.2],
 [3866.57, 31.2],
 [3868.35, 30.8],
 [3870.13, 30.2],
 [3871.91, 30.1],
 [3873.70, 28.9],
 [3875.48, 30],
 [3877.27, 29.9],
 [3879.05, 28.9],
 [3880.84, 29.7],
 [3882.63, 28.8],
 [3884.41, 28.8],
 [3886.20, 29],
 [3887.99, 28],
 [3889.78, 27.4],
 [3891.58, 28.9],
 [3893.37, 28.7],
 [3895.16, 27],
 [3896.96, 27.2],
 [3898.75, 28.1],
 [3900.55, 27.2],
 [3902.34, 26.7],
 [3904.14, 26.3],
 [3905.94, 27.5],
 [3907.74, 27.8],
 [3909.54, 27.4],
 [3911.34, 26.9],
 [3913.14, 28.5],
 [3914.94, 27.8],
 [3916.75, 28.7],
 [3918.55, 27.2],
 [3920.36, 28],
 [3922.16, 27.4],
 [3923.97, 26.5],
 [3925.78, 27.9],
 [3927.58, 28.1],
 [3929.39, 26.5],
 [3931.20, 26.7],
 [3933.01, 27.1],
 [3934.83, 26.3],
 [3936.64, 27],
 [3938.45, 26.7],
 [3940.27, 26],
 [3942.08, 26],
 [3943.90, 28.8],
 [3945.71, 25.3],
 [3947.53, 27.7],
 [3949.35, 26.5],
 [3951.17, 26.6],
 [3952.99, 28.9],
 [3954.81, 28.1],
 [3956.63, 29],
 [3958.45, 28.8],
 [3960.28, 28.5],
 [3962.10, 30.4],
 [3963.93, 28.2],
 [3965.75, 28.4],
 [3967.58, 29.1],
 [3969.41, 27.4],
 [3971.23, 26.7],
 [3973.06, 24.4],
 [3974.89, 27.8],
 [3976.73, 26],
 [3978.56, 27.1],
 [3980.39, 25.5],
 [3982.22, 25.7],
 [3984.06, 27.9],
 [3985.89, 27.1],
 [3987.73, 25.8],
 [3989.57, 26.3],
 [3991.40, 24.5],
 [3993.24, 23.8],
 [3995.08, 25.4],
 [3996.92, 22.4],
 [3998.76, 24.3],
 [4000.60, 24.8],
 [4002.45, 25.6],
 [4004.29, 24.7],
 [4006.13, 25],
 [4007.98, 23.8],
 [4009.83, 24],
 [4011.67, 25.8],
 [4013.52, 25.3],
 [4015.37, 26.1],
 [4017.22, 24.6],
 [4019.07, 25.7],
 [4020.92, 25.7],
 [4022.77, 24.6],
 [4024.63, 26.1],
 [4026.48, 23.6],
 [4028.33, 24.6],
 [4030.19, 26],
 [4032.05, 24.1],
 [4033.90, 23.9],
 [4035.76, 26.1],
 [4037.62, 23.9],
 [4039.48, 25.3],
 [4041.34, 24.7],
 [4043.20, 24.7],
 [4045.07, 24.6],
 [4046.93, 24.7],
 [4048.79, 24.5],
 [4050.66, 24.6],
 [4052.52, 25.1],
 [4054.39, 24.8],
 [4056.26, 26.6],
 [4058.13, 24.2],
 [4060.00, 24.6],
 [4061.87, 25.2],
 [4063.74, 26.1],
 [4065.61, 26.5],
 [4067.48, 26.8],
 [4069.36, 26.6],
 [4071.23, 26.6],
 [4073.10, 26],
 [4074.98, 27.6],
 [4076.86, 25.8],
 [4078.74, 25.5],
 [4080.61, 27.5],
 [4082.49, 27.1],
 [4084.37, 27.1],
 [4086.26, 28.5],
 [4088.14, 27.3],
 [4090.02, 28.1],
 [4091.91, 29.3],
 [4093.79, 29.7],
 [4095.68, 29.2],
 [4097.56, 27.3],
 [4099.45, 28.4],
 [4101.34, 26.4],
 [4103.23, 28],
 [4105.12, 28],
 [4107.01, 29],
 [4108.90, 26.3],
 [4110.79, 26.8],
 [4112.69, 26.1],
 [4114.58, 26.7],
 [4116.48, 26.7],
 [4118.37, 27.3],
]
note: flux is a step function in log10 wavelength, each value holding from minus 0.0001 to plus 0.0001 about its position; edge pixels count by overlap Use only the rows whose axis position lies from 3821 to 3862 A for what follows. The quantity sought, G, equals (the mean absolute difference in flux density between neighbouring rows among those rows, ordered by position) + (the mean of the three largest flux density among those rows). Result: 31.4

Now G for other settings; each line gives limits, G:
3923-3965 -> 30.6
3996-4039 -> 27.3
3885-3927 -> 29.7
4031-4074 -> 27.4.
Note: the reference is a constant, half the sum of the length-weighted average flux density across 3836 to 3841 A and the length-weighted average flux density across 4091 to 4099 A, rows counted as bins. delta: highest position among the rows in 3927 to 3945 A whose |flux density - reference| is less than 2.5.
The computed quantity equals 3943.90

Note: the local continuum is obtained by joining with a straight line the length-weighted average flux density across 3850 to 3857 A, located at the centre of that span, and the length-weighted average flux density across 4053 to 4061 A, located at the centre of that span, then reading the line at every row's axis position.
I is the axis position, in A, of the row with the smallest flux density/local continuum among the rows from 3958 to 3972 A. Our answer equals 3971.23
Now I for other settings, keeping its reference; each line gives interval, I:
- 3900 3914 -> 3904.14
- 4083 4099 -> 4084.37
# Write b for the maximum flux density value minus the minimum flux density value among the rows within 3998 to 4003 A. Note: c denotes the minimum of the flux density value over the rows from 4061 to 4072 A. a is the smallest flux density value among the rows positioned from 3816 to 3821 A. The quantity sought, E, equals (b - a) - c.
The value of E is -51.5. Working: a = 27.6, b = 1.3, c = 25.2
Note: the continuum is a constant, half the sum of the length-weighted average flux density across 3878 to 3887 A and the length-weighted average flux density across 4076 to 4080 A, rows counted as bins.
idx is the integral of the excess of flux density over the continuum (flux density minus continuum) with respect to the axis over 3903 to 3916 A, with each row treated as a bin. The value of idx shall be 0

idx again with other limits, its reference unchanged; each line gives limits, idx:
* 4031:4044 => -36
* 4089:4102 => 12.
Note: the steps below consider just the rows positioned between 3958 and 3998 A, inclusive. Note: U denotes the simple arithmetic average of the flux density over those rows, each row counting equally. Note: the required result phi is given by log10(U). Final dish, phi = 1.426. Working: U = 26.7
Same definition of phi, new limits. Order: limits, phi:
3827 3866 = 1.461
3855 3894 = 1.468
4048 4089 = 1.417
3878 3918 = 1.447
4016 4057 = 1.397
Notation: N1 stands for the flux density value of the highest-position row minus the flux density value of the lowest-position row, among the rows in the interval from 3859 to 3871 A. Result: 2.2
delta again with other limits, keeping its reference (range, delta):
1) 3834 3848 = 3847.03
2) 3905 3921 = 3920.36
